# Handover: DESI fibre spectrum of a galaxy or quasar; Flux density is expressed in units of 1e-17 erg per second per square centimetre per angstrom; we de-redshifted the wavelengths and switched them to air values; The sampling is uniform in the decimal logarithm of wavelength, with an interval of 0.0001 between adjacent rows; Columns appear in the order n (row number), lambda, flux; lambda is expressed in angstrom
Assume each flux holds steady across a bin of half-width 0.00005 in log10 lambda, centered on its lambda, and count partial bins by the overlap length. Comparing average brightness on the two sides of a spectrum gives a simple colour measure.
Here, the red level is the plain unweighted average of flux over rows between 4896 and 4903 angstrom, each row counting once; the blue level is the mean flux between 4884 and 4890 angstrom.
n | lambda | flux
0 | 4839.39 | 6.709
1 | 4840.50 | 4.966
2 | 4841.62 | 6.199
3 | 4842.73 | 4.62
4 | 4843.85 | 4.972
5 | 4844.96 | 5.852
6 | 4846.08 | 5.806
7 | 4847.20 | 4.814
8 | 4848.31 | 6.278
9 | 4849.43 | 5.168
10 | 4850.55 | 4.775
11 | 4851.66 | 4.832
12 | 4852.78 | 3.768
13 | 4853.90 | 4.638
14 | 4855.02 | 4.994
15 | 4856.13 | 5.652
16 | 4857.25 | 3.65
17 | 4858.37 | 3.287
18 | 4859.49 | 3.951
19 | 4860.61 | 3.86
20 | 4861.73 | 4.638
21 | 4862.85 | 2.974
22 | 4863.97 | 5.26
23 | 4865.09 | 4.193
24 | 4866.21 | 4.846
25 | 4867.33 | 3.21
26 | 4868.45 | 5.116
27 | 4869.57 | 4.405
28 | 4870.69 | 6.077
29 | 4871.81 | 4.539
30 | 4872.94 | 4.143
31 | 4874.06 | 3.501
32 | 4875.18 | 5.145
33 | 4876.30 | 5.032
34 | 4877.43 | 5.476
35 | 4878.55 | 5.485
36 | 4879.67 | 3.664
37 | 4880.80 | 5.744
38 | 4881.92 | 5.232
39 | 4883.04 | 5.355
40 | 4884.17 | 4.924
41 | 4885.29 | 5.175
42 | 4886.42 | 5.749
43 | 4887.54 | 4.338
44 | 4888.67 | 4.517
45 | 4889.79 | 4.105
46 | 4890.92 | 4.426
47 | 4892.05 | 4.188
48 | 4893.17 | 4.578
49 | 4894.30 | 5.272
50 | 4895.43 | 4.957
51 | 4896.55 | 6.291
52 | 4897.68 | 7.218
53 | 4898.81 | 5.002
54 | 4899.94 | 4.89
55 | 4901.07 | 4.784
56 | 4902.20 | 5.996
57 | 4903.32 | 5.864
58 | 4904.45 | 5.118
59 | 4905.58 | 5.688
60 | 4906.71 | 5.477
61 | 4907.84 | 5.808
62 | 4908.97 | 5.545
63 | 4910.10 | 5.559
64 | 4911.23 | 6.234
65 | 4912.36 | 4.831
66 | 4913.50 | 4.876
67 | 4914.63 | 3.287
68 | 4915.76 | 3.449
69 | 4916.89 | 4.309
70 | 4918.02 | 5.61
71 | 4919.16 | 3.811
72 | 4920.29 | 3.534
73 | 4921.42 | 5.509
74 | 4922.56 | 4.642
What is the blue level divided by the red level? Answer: 0.8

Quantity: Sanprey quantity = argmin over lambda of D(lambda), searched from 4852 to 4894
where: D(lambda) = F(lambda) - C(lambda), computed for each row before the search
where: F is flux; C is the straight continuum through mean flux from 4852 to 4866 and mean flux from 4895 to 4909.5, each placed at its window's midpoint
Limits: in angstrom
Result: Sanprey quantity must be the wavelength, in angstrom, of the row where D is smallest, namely 4862.85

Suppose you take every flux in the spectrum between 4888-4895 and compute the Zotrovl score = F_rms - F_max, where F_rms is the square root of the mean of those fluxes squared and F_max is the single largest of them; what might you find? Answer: -0.74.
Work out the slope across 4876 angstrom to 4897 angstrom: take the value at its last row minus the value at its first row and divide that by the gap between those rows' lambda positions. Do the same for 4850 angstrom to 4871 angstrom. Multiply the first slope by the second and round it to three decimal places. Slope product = 0.004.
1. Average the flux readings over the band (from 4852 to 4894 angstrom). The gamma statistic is 4.6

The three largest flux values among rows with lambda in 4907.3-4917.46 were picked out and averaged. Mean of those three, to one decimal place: 5.9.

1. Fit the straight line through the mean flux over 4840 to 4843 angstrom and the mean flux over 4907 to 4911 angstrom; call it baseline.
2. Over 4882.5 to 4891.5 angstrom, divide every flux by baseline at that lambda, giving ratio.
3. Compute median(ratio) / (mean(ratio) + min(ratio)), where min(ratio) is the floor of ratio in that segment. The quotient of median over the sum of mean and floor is 0.53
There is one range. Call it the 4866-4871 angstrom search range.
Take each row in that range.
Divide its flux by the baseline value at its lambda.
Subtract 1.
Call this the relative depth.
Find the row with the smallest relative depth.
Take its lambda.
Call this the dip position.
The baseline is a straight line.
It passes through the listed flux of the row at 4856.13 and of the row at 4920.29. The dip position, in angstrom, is 4867.33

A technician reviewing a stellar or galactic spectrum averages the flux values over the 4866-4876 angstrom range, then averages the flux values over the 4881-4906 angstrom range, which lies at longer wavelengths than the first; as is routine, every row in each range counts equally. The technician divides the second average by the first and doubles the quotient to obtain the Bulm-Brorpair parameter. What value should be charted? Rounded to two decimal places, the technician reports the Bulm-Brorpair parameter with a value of 2.27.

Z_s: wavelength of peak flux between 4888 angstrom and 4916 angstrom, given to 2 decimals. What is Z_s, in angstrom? 4897.68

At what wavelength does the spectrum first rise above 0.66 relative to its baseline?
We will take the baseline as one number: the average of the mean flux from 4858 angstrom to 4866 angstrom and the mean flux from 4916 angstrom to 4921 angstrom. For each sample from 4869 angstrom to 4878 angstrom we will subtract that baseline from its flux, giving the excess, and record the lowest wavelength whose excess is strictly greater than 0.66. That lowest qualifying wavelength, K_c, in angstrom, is 4870.69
